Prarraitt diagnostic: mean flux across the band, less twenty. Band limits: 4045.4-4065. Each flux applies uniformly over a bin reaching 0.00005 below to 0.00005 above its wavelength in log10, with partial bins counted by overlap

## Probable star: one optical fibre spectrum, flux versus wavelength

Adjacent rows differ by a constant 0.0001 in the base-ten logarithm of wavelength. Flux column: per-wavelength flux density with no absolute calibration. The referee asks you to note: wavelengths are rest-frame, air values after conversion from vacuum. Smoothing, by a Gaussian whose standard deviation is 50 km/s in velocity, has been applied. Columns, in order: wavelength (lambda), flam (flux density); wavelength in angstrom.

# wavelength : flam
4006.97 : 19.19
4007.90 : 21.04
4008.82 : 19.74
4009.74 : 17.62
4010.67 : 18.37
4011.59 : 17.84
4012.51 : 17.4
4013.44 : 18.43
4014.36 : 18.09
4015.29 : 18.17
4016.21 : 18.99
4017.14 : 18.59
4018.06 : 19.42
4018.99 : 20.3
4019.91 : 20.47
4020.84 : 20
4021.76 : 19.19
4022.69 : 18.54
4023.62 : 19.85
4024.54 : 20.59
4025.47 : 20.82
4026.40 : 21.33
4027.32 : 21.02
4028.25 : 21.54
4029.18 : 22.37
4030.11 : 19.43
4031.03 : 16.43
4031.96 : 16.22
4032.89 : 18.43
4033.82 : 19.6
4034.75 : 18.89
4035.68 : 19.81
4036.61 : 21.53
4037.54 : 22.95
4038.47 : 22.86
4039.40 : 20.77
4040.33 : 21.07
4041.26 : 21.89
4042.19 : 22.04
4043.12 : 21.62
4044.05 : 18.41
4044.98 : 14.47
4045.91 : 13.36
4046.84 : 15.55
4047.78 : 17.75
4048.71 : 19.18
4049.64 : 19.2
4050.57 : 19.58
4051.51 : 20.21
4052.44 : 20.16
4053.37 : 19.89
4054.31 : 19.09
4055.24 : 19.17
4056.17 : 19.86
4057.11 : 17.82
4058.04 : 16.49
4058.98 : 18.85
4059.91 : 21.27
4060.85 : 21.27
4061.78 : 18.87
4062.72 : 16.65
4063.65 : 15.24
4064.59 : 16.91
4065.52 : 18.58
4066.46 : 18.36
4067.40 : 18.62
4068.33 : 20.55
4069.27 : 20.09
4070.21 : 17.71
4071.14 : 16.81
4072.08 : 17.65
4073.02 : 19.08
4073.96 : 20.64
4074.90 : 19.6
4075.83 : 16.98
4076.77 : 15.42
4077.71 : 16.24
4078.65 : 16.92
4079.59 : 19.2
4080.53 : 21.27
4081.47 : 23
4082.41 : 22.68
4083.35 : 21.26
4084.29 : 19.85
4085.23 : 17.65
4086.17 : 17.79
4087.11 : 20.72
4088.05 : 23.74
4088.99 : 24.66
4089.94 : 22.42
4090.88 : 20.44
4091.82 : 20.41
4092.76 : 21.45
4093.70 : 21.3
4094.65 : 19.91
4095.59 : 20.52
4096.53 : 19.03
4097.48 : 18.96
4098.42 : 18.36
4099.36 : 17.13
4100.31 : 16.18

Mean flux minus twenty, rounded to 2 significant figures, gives -1.6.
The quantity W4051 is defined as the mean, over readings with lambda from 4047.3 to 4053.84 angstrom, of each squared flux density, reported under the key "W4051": 378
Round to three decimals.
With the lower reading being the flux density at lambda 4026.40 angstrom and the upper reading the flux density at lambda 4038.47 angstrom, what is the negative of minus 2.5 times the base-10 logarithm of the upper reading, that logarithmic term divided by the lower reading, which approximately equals 0.159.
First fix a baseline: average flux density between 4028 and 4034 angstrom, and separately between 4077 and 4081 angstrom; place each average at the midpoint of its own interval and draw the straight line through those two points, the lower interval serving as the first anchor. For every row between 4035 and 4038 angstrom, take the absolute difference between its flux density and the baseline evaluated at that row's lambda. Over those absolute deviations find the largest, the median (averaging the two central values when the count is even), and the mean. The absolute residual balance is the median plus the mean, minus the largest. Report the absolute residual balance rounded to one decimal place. 0.9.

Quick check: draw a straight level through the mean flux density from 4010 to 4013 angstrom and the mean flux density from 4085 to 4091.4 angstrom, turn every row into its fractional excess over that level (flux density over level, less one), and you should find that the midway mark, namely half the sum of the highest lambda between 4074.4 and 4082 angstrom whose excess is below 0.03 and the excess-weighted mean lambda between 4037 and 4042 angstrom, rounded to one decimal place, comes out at 4059.8 angstrom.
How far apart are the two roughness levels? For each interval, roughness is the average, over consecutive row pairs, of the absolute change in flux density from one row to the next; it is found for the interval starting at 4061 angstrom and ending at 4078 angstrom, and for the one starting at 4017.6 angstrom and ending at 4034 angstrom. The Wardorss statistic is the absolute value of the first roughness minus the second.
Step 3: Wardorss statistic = 0.35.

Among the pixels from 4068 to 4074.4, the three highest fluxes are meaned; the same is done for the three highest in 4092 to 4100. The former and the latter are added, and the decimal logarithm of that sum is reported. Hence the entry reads 1.62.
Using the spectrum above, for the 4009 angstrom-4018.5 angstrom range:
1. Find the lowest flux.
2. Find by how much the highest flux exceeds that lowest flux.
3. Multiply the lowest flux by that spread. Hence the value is 35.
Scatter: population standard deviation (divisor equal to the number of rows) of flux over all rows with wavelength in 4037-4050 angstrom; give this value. 3.0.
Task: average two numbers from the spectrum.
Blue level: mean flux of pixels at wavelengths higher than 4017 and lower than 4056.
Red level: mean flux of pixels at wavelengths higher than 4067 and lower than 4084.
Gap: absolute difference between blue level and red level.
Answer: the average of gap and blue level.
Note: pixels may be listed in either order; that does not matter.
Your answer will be 10.1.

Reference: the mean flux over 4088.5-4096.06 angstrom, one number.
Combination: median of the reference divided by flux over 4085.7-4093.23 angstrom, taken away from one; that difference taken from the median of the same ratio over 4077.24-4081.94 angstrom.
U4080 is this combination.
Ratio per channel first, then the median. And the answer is 1.13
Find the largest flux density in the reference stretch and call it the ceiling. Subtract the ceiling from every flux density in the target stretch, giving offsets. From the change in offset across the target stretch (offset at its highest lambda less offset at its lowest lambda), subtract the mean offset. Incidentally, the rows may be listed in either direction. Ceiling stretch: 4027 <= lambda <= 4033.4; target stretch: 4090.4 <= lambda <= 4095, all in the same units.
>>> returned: 1.1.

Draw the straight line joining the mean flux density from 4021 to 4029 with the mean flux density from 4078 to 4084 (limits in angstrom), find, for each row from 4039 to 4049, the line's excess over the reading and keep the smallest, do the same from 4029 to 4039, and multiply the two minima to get 3.9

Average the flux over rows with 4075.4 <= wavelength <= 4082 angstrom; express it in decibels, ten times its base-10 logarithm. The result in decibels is 12.7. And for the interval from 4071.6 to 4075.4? 12.8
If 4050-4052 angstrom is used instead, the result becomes 13.0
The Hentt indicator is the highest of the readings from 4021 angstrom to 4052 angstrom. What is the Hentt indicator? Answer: 22.95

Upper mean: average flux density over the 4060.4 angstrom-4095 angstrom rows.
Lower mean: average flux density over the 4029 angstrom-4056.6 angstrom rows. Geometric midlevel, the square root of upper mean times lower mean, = 19.4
